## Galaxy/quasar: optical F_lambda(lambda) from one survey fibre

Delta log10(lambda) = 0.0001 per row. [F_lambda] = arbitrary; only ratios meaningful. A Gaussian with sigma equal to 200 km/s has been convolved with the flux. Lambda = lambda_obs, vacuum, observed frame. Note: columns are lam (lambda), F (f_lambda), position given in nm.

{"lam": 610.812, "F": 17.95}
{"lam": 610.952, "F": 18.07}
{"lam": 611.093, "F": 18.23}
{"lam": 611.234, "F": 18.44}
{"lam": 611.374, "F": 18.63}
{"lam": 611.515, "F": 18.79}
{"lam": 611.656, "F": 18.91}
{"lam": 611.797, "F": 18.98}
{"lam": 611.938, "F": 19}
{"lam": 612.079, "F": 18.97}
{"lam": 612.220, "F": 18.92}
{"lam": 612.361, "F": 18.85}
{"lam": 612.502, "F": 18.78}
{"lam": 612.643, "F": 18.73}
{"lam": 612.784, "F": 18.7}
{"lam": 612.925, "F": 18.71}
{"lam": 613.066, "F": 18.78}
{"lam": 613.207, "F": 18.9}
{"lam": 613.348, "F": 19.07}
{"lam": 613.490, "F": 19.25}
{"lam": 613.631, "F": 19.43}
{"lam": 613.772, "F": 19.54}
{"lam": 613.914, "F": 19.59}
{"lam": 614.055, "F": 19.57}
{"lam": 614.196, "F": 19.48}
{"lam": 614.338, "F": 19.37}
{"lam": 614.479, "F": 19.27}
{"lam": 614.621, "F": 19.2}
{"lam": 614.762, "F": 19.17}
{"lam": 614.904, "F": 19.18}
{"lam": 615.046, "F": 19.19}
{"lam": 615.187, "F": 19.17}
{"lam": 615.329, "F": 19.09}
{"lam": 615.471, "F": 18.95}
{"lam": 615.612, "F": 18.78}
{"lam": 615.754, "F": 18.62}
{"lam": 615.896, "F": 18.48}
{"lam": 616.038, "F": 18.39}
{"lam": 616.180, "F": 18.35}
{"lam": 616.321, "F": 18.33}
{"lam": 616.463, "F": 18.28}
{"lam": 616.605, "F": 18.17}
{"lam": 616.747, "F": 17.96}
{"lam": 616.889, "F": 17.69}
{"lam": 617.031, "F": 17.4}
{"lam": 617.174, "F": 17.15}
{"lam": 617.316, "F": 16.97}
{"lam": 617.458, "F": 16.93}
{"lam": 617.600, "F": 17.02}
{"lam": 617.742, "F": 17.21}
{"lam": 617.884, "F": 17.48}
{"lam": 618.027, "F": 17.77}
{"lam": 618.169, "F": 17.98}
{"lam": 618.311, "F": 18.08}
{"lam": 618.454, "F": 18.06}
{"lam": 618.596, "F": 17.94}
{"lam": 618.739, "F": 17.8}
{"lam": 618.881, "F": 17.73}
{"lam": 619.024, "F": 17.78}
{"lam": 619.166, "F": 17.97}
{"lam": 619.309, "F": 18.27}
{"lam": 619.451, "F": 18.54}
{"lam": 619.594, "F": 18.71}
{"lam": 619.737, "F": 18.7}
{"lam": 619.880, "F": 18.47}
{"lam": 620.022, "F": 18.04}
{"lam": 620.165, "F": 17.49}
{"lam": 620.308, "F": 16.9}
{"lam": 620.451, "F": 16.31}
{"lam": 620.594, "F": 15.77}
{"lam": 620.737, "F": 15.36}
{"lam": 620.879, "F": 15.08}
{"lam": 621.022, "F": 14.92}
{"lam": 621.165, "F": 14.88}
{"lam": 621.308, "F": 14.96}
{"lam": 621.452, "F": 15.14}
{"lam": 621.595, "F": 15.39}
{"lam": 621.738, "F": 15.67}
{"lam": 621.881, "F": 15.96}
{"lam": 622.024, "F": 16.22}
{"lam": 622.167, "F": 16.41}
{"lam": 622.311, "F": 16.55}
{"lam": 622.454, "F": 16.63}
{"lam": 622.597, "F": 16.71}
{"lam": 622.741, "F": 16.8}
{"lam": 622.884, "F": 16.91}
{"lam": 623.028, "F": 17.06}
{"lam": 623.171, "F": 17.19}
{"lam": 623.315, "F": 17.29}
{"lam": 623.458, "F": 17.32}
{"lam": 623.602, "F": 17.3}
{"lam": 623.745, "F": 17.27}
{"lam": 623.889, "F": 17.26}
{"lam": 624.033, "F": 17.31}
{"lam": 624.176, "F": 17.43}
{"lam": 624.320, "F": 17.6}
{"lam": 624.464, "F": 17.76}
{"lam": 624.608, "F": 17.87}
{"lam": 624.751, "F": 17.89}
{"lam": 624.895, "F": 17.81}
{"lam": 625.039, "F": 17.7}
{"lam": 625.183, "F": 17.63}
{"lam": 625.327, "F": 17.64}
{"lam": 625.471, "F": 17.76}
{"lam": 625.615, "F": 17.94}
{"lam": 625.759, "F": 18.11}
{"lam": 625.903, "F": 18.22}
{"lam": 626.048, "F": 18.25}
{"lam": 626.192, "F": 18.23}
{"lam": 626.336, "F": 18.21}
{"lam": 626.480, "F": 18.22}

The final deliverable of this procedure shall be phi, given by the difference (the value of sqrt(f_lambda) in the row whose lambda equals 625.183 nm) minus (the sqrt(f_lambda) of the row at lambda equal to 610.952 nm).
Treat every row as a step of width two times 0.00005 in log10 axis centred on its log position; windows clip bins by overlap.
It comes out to -0.05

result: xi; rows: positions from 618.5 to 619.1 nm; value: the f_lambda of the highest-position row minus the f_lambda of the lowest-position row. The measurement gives -0.2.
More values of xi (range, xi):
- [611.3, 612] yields 0.4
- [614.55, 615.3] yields 0.0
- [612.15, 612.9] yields -0.2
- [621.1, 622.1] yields 1.3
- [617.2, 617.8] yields 0.2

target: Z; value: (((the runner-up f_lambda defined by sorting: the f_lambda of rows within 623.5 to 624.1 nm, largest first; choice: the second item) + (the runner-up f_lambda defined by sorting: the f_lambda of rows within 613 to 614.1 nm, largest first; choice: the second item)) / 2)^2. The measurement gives 340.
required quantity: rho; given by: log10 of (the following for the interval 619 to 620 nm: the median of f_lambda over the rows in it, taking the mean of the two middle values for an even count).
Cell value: 1.27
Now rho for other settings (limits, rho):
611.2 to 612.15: 1.28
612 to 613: 1.27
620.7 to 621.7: 1.18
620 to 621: 1.21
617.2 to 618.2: 1.24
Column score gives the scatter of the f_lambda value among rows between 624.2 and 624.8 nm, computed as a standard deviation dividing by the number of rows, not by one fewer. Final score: 0.115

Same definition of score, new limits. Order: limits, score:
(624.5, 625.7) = 0.109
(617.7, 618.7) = 0.304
